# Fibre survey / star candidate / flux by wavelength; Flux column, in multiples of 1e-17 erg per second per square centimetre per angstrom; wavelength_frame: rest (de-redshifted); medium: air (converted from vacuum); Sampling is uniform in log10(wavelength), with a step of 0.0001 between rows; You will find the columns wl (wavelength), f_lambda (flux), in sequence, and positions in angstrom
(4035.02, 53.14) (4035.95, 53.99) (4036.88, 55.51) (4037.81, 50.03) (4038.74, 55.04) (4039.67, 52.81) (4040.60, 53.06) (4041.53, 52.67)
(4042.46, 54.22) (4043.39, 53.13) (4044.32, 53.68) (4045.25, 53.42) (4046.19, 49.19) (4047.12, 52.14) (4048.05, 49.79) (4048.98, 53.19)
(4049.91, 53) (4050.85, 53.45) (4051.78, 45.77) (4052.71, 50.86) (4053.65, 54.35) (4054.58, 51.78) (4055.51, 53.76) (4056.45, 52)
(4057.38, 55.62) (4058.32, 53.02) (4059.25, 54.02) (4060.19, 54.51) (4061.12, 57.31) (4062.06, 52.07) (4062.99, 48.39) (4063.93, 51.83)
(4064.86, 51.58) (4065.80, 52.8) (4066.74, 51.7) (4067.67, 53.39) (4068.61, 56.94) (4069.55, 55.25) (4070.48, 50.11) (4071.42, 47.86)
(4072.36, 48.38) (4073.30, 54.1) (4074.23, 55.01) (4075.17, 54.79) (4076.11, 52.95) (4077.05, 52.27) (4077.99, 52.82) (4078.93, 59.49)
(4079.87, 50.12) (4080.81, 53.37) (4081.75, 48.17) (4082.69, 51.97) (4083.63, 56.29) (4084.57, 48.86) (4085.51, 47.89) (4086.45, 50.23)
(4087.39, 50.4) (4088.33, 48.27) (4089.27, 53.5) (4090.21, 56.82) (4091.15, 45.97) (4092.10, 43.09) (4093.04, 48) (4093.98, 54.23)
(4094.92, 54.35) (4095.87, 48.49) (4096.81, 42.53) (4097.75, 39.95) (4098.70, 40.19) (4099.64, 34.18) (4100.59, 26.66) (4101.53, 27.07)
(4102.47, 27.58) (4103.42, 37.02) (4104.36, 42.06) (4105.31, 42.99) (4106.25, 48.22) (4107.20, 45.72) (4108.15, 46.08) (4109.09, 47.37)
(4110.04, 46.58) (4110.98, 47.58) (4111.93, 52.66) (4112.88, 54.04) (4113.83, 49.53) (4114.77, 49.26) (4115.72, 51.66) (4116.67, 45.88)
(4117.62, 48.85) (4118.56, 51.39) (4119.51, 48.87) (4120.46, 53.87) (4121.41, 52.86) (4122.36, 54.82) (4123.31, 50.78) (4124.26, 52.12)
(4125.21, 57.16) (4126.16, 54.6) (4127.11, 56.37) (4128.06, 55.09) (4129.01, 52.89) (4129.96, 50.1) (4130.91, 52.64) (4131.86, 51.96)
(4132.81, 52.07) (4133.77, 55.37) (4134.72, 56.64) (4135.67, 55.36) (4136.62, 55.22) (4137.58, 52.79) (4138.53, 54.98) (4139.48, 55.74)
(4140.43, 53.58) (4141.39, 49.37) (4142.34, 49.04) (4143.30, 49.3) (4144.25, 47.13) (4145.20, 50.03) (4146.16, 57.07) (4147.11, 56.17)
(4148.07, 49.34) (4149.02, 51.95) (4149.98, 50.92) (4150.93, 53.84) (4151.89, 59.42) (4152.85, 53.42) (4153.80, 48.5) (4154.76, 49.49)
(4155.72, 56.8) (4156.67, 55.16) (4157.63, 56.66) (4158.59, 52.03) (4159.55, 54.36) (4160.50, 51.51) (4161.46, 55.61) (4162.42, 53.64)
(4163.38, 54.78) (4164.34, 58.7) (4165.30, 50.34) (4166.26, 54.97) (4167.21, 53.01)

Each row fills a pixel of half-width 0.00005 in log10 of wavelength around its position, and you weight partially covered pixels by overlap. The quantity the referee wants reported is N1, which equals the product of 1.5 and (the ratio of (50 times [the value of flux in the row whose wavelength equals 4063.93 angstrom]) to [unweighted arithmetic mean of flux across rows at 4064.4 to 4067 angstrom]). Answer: 75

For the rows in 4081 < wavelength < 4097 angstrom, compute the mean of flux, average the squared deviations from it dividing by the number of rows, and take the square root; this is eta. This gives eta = 4.0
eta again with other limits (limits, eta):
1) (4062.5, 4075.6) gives 2.7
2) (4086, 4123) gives 7.5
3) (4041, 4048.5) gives 1.7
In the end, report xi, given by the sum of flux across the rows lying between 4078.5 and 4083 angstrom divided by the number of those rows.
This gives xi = 52.6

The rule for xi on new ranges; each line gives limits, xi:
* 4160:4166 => 54.1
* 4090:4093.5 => 48.5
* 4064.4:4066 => 52.2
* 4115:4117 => 48.8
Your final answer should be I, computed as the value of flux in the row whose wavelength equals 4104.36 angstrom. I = 42.06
